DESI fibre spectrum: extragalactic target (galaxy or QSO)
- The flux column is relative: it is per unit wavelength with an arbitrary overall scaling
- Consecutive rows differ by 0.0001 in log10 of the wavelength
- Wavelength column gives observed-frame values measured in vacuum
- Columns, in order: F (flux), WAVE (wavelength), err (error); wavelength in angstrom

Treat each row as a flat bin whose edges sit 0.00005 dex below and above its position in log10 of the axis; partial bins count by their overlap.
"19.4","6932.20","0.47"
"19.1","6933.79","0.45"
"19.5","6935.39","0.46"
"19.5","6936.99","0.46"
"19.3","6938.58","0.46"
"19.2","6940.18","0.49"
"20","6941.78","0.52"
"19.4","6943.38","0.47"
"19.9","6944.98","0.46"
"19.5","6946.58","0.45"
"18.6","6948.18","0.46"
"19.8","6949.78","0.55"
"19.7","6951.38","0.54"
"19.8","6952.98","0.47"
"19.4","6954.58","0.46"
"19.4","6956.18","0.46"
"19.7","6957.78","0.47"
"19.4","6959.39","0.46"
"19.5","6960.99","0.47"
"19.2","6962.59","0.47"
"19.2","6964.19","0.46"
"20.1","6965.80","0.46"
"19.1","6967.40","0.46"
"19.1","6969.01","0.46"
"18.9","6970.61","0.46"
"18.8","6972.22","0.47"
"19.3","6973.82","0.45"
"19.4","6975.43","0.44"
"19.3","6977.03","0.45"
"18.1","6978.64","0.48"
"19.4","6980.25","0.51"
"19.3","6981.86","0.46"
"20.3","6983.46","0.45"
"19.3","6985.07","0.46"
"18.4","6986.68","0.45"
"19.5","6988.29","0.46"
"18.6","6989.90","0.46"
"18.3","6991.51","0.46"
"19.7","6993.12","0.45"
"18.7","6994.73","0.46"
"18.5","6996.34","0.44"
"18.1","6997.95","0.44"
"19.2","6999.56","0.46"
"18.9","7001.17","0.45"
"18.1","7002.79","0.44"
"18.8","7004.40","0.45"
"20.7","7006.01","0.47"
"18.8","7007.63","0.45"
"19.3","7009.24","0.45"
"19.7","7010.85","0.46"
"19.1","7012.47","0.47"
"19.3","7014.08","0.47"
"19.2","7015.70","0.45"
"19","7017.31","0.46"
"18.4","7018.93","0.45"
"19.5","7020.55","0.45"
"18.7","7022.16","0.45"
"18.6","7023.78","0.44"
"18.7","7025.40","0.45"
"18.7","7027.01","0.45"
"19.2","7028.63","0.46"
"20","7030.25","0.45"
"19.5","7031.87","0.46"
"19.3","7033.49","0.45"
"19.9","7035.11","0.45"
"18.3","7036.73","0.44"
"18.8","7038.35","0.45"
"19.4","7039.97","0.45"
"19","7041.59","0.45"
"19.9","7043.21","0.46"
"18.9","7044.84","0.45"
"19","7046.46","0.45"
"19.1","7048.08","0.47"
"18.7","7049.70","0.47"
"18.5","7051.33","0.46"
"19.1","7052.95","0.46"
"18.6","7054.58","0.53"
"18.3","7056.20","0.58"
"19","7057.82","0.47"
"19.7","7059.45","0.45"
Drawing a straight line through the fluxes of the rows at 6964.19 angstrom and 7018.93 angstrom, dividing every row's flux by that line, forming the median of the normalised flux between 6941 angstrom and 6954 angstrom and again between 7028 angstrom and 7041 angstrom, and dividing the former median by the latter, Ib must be 0.96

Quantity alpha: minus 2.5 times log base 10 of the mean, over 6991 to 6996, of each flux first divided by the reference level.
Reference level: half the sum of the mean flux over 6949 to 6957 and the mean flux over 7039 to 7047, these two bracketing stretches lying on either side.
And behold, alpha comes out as 0.030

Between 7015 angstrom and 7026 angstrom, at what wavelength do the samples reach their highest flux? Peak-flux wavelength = 7020.55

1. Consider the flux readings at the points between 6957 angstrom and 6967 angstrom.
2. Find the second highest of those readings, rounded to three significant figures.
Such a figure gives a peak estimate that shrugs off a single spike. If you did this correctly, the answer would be 19.7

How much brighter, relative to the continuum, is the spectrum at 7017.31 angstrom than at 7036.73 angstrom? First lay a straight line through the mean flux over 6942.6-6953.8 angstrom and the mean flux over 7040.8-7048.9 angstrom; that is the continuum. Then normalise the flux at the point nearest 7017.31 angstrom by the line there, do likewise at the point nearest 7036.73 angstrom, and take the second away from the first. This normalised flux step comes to 0.033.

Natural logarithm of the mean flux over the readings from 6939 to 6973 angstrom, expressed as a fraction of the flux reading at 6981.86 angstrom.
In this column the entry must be 0.006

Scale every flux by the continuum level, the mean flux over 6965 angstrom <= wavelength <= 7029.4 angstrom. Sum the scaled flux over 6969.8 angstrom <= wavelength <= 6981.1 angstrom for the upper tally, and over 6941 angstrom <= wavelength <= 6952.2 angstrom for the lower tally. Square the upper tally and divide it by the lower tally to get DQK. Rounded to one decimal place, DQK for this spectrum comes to 6.8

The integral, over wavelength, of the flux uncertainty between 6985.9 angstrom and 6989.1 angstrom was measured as 1.46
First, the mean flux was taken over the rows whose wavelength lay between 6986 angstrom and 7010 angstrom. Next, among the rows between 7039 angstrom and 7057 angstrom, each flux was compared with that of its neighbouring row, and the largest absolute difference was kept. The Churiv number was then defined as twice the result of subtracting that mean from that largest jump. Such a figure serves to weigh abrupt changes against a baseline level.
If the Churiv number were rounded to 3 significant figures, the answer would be -35.8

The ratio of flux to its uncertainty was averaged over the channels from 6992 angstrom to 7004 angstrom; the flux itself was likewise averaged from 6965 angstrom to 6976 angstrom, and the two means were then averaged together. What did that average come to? 30.5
